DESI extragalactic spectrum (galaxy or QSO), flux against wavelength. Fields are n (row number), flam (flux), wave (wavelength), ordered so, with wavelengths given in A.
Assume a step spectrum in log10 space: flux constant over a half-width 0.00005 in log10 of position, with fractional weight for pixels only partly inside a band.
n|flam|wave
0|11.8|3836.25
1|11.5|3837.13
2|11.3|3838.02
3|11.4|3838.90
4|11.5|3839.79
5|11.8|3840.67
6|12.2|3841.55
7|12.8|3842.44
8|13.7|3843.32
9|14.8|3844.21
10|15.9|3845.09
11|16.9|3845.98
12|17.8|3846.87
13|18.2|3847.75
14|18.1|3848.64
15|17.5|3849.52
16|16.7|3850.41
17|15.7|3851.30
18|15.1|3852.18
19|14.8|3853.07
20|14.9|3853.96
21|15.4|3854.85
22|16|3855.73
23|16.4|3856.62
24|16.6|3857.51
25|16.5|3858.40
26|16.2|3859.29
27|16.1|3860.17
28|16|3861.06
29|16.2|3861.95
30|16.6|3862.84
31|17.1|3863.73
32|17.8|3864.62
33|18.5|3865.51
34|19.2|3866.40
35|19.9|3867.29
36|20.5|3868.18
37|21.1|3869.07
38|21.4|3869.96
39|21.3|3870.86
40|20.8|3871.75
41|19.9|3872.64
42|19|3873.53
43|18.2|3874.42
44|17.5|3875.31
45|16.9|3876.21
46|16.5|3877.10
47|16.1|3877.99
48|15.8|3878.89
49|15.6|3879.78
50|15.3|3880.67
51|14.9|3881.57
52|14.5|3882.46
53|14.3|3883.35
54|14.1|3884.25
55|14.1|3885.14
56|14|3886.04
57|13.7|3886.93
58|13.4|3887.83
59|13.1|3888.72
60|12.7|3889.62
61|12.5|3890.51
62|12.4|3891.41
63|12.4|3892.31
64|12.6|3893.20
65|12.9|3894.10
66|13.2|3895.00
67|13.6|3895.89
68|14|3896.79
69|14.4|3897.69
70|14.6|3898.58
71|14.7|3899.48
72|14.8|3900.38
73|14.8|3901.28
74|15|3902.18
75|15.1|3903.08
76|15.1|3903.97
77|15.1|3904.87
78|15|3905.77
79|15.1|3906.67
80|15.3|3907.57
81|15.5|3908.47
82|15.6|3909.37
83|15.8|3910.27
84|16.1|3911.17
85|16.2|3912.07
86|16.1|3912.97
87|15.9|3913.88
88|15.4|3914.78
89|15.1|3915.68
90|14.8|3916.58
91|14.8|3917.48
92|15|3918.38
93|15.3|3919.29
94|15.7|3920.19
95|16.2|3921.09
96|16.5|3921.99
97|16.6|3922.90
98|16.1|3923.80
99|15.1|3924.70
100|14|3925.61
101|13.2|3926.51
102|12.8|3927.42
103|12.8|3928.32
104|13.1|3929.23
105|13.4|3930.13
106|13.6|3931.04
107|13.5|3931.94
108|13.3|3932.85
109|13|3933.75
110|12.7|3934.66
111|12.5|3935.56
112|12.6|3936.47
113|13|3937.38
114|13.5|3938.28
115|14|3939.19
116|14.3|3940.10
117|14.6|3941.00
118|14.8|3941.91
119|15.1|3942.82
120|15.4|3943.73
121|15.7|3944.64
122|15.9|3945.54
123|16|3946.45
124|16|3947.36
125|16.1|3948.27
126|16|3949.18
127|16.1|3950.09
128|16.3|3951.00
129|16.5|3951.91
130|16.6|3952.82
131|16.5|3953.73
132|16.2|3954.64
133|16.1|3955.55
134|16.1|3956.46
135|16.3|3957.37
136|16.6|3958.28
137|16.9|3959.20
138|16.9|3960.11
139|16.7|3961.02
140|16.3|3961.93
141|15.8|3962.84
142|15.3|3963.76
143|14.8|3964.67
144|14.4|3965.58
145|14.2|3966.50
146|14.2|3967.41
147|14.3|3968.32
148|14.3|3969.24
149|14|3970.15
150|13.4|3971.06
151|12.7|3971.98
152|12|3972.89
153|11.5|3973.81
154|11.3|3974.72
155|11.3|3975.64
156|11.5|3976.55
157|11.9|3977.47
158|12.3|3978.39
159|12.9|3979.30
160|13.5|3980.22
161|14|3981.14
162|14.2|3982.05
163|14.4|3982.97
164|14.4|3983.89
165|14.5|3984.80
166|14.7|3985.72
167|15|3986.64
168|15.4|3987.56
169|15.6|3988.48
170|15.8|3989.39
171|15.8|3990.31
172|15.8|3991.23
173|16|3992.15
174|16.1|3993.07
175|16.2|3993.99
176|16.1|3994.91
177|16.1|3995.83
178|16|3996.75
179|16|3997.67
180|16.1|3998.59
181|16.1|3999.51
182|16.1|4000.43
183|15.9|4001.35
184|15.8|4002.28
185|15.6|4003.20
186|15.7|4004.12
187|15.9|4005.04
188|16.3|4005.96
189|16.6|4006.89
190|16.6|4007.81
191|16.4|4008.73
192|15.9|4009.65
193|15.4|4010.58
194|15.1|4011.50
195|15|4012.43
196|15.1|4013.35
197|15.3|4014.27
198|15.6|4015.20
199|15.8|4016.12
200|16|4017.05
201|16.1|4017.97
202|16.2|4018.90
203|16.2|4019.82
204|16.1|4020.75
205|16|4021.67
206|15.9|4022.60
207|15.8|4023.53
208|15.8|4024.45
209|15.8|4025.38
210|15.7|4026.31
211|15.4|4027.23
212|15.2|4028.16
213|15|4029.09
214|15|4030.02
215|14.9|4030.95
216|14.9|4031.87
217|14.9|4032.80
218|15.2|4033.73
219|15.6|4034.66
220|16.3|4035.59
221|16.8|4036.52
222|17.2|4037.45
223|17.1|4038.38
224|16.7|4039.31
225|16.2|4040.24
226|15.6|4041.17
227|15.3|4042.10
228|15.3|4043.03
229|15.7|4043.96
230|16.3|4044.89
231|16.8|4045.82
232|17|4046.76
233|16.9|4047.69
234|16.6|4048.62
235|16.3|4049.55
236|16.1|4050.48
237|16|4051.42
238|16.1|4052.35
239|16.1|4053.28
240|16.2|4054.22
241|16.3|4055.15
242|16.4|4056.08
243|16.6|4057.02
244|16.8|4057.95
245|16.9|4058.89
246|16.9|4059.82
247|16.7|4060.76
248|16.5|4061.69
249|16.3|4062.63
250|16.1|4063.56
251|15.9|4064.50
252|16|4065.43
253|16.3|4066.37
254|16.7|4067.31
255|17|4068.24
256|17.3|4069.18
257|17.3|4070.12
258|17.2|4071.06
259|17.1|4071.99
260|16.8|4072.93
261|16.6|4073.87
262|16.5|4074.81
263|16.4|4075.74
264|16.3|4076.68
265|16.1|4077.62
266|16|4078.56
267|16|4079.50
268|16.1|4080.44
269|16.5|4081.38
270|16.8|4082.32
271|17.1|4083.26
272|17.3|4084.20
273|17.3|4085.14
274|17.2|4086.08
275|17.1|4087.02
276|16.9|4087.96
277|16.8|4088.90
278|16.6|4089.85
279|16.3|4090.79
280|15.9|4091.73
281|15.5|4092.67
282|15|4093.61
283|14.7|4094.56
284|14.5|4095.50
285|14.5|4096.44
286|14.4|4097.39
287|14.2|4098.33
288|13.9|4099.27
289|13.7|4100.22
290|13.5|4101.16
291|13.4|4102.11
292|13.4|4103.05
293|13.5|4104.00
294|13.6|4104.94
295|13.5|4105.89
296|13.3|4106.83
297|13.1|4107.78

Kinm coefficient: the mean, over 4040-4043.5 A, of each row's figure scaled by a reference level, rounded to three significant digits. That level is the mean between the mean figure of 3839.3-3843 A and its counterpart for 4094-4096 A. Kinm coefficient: 1.17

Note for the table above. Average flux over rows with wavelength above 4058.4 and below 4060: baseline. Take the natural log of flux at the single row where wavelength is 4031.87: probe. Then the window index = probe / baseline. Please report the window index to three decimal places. 0.160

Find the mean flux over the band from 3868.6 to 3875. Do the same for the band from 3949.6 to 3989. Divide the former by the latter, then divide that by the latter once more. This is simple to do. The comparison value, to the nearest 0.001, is 0.095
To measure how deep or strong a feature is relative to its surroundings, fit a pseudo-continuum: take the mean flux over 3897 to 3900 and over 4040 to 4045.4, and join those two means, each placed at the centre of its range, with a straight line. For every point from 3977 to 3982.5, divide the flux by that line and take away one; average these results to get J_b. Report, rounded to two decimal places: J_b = -0.14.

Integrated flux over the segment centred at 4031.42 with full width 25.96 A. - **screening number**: 410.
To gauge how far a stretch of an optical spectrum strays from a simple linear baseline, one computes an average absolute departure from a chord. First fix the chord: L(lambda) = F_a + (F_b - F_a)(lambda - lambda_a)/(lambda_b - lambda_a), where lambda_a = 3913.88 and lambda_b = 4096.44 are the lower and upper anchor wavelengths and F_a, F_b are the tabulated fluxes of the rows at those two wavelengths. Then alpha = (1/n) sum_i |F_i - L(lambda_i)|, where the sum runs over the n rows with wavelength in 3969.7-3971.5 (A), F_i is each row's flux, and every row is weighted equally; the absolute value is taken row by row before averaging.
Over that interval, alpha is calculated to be 1.8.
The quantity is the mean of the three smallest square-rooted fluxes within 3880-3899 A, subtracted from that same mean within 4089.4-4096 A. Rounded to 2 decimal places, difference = 0.31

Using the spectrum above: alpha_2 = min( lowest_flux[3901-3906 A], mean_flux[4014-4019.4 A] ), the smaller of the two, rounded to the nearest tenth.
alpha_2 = 14.8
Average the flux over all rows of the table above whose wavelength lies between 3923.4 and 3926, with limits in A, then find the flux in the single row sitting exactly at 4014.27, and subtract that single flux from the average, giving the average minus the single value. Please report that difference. -0.2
